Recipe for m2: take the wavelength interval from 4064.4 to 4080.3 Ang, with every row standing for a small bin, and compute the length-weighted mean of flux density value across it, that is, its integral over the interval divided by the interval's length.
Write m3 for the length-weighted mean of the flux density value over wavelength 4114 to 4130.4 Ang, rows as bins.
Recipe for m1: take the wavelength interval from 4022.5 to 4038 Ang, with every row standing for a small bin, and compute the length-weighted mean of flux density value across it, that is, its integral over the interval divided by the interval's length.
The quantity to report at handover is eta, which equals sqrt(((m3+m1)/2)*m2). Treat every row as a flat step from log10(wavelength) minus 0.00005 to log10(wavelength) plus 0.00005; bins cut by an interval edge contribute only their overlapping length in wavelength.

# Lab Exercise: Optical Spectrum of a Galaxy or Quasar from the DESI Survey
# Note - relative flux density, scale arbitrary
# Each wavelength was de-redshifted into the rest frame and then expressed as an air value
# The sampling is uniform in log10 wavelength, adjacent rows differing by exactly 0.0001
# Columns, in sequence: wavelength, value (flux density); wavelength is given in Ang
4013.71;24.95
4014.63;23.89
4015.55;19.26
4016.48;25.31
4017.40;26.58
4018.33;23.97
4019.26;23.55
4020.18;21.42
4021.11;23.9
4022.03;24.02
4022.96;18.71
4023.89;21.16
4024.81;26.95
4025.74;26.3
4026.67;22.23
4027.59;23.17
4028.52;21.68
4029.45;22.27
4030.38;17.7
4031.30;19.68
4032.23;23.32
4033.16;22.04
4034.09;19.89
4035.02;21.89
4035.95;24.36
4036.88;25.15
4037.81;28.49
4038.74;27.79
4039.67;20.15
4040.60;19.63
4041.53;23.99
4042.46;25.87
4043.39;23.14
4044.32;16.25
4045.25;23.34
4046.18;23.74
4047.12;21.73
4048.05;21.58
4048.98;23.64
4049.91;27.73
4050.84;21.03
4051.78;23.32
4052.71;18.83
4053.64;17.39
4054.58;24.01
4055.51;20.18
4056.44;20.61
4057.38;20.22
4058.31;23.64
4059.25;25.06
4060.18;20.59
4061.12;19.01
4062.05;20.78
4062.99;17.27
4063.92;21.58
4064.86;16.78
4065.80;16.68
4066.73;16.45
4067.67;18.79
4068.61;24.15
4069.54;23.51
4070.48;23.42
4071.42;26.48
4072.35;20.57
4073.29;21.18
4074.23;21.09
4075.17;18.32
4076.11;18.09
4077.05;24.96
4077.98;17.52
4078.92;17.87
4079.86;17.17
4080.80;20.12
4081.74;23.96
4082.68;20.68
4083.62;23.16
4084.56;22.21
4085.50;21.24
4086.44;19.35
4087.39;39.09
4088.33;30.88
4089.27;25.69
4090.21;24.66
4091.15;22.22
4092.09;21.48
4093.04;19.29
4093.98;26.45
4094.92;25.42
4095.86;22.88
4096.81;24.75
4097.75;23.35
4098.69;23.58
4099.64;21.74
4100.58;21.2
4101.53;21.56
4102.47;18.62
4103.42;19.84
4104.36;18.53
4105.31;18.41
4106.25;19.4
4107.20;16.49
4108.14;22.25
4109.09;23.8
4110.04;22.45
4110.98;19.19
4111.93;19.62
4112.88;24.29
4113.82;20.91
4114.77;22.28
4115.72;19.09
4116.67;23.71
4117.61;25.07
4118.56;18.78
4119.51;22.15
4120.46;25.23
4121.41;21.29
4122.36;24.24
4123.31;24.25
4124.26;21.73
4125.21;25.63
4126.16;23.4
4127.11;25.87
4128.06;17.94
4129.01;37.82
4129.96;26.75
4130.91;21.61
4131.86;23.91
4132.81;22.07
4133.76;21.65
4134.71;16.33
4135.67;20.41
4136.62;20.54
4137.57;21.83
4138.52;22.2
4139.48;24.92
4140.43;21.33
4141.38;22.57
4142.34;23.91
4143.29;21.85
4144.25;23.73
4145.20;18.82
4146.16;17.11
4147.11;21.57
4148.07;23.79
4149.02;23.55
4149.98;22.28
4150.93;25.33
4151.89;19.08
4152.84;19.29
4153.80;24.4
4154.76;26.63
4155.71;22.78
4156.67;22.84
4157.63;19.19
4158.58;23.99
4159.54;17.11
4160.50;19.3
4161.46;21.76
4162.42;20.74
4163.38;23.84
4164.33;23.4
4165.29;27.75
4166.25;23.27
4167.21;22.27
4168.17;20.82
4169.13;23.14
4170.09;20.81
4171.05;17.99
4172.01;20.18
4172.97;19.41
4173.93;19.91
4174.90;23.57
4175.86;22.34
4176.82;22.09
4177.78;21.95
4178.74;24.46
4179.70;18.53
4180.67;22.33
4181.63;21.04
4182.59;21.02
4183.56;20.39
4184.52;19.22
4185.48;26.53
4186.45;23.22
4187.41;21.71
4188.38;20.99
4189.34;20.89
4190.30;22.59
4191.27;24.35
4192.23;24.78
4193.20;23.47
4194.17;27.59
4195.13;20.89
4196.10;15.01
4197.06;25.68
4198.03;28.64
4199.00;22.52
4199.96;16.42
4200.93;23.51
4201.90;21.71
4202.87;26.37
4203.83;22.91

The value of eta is 21.6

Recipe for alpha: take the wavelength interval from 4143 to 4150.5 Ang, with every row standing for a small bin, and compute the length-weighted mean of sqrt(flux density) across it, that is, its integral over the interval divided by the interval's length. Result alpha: 4.64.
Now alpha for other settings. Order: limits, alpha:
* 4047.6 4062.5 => 4.65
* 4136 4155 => 4.70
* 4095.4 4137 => 4.69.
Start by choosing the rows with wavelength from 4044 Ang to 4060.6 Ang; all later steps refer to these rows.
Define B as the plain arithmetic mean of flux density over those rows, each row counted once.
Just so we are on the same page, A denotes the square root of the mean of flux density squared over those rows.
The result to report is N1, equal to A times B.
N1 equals 480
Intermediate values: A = 22.0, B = 21.8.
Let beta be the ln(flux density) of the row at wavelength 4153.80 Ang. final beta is 3.19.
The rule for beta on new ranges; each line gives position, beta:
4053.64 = 2.86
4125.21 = 3.24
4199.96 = 2.80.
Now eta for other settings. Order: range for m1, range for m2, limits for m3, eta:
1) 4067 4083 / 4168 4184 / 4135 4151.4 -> 21.3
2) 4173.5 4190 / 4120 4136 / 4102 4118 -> 22.4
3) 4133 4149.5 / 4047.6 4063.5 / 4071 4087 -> 21.3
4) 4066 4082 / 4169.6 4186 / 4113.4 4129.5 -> 21.7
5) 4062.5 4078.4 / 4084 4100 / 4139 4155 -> 22.8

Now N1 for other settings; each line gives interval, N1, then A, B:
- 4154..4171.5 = 492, 22.3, 22.1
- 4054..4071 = 433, 20.9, 20.7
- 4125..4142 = 546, 23.6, 23.2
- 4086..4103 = 587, 24.5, 24.0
